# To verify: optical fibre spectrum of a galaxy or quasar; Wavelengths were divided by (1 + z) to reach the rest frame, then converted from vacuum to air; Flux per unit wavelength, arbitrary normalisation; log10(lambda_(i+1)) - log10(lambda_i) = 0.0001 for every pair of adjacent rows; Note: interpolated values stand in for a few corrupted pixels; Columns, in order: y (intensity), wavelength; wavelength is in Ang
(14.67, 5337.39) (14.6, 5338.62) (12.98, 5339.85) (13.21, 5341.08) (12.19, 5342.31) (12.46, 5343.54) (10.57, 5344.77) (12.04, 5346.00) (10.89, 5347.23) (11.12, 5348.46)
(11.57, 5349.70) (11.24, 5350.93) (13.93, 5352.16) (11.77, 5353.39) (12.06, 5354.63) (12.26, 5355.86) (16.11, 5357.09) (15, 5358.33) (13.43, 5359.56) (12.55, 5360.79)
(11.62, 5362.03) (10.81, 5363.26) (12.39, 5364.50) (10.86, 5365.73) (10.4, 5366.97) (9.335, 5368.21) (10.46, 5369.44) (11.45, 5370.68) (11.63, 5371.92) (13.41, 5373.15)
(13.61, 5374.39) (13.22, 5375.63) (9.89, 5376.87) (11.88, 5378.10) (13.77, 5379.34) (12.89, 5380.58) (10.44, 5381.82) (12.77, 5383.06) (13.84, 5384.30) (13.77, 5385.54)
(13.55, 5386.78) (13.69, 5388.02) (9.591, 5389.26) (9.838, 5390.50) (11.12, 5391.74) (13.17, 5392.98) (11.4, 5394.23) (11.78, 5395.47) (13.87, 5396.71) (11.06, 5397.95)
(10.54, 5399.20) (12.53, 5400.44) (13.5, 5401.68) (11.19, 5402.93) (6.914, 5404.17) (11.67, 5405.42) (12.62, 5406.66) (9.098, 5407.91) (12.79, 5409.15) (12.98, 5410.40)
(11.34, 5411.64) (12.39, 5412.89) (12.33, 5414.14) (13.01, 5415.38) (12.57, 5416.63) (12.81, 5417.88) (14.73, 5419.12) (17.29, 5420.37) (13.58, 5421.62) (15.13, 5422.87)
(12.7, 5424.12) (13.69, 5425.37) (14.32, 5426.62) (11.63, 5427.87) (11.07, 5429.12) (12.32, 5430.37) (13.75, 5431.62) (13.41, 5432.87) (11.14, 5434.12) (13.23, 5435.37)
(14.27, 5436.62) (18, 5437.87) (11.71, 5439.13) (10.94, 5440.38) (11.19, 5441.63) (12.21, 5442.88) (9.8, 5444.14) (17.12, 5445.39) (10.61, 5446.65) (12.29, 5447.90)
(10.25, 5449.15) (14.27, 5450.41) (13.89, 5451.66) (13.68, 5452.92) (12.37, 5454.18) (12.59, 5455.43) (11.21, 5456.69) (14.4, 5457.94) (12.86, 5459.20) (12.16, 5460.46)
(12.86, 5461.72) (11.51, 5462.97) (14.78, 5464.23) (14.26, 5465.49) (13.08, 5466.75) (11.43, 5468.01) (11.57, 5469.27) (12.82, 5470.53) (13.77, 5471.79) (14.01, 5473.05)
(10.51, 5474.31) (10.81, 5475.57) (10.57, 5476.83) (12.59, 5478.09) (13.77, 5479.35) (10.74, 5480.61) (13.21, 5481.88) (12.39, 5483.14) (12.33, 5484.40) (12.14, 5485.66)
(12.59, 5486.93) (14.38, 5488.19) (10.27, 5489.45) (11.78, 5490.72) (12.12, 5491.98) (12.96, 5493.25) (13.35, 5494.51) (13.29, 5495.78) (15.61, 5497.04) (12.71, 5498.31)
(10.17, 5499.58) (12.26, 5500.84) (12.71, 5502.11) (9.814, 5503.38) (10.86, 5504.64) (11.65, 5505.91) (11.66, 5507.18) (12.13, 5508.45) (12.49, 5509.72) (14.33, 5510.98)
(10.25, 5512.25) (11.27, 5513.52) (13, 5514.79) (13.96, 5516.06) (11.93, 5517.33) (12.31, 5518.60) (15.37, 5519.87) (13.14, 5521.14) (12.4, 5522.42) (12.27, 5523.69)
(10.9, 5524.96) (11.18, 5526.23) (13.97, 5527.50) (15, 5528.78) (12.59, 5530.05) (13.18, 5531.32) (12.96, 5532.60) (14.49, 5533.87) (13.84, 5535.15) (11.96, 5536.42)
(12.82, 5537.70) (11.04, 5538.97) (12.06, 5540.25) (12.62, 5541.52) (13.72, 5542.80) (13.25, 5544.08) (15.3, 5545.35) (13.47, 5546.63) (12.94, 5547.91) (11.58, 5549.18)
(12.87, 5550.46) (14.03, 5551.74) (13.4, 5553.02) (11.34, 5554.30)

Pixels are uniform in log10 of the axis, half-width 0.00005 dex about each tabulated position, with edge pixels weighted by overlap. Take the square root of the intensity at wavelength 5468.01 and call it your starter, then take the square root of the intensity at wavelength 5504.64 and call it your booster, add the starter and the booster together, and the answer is 6.7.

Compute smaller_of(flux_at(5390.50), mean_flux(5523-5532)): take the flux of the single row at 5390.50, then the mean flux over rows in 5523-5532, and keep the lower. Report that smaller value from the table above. 9.8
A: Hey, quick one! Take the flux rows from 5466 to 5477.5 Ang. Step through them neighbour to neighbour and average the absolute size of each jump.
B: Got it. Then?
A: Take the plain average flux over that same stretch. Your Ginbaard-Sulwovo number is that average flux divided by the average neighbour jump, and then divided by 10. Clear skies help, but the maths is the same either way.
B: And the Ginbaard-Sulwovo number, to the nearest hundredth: 1.17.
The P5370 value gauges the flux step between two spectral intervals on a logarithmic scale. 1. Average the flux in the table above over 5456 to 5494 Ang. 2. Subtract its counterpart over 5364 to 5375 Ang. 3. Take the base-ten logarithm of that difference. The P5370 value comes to 0.0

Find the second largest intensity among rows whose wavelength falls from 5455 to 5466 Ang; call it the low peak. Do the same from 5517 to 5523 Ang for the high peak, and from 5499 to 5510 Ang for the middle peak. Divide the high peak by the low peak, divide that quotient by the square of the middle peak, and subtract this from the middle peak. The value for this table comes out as 12.5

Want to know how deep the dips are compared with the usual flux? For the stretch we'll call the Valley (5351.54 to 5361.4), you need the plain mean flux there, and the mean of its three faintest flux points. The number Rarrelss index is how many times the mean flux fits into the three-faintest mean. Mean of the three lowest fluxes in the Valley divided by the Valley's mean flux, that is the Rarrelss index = 0.90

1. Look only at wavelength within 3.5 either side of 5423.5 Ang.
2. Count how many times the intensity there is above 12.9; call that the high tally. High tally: 5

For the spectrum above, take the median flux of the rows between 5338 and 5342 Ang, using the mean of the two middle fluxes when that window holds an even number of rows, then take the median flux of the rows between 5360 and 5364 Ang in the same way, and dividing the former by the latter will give 1.14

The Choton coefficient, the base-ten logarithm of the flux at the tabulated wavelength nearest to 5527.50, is 1.15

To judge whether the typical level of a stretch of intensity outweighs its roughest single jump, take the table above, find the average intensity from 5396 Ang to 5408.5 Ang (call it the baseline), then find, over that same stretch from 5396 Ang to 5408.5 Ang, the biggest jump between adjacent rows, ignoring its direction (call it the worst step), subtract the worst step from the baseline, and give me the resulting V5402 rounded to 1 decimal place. 6.5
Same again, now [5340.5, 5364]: 8.5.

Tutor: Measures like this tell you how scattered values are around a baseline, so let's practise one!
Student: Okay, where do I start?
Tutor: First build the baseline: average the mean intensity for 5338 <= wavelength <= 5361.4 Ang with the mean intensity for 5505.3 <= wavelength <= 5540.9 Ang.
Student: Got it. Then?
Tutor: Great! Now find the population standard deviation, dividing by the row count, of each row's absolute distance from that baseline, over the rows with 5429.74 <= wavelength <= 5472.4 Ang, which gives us 1.1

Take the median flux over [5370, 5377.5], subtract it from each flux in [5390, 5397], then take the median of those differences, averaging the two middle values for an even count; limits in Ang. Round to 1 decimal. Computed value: -0.8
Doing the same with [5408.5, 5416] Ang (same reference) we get 0.2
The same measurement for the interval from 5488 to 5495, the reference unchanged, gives 0.1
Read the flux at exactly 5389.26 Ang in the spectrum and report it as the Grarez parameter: 9.591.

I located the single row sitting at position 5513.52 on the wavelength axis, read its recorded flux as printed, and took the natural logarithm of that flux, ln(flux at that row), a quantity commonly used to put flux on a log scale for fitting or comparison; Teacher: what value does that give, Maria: 2.42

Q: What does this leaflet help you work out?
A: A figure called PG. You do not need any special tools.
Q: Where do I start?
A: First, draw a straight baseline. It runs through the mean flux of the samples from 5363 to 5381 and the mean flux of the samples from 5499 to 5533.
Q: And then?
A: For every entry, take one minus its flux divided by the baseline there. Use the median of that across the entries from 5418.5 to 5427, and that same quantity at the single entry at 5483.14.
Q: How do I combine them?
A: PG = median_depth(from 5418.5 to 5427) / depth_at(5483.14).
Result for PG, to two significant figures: 14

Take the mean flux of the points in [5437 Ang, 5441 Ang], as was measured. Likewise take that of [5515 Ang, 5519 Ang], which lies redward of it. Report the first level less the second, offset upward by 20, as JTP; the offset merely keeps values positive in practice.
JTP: 20.8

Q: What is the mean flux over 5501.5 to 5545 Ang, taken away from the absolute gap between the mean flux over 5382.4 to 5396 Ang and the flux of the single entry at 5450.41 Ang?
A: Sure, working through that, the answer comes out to -10.5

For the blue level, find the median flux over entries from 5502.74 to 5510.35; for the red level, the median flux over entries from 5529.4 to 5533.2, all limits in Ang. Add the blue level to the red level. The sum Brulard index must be 24.6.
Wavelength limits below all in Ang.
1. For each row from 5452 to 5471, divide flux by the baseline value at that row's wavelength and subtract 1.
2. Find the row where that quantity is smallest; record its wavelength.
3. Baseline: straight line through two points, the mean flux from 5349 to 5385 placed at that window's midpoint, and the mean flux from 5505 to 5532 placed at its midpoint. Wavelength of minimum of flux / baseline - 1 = 5456.69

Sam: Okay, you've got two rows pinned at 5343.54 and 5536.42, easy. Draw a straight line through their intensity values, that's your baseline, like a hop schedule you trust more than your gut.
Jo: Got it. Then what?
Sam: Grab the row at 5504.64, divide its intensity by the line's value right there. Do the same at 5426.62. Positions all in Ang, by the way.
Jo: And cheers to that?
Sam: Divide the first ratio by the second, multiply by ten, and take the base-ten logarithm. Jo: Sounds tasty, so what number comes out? 0.89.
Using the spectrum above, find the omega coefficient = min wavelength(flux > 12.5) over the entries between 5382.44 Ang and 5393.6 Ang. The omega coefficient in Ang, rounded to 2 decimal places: 5383.06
